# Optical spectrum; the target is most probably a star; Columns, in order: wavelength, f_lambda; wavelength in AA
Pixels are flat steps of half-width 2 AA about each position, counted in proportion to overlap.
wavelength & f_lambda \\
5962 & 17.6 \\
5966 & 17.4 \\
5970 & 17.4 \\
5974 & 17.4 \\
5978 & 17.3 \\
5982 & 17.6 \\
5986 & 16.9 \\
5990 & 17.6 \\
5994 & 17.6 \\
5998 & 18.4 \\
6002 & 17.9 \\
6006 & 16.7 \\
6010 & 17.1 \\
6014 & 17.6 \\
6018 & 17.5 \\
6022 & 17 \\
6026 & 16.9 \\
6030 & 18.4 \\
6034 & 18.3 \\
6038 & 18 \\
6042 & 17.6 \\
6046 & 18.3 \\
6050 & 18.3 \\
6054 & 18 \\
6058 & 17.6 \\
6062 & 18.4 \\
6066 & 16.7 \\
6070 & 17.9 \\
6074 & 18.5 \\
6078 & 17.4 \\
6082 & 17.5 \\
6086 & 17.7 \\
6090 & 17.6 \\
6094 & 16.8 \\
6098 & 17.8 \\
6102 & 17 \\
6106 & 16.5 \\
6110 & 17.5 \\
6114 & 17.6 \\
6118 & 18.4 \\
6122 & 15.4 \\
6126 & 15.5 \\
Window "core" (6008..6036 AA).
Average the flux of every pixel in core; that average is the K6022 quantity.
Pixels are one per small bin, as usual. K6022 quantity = 17.5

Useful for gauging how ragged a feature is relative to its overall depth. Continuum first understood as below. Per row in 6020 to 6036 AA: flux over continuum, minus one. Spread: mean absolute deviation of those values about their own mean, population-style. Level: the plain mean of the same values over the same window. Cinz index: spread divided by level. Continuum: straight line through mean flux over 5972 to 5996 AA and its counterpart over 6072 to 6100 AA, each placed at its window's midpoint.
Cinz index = 4.4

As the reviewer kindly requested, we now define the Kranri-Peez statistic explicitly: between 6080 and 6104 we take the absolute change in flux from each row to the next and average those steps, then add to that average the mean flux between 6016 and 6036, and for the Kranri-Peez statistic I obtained 18.2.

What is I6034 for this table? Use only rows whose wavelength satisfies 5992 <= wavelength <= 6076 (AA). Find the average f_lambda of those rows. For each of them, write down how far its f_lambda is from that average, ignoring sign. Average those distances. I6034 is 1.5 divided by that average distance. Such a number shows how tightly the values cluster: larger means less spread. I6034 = 3.0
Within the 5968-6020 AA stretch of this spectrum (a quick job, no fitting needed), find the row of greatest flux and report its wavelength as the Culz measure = 5998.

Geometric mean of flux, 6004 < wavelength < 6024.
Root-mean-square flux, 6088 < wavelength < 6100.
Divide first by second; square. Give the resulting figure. 0.974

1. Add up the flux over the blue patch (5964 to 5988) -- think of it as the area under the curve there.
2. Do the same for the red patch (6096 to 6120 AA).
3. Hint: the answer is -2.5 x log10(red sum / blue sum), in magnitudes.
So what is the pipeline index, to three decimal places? -0.008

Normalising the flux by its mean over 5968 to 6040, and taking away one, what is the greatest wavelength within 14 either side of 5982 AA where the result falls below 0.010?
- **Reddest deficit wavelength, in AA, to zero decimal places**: 5994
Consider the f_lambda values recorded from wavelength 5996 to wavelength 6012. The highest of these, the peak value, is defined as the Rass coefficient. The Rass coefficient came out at 18.4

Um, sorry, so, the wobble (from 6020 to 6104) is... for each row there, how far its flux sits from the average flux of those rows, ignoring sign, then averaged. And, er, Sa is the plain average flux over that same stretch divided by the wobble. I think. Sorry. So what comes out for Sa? 38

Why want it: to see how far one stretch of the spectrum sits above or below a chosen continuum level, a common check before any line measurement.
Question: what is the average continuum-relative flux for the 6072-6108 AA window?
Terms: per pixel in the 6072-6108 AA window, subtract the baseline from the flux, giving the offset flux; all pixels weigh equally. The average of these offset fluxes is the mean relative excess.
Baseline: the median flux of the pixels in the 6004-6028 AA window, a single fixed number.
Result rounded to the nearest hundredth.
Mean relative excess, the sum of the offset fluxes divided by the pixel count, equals 0.37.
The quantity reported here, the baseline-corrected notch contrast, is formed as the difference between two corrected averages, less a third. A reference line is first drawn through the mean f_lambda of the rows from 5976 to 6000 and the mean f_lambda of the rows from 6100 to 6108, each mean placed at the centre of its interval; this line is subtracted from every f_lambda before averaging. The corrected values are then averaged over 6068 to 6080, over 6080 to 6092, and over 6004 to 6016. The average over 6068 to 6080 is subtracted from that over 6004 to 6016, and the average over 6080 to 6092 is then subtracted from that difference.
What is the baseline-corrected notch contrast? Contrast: -2.0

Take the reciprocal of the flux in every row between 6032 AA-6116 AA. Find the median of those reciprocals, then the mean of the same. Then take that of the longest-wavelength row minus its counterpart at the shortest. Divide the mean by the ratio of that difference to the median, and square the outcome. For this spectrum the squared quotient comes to 2.2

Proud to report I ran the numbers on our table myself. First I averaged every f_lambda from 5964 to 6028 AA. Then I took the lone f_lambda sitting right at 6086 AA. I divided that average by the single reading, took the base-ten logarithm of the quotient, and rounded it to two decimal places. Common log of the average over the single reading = -0.01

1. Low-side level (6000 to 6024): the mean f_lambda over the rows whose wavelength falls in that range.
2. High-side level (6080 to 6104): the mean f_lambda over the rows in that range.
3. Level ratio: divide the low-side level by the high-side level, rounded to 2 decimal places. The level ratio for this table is 0.99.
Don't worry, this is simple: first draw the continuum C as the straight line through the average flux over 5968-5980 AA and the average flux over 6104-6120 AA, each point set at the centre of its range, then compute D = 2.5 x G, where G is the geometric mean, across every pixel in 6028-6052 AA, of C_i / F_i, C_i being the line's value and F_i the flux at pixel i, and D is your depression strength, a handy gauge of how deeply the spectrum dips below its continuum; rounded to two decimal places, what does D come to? 2.40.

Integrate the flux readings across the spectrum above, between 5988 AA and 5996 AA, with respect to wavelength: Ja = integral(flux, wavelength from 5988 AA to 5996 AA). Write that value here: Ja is 141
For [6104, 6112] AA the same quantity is 136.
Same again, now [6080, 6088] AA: 141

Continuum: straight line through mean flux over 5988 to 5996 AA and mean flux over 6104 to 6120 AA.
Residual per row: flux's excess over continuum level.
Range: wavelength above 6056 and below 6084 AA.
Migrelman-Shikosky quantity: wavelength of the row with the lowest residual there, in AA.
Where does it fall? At 6066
